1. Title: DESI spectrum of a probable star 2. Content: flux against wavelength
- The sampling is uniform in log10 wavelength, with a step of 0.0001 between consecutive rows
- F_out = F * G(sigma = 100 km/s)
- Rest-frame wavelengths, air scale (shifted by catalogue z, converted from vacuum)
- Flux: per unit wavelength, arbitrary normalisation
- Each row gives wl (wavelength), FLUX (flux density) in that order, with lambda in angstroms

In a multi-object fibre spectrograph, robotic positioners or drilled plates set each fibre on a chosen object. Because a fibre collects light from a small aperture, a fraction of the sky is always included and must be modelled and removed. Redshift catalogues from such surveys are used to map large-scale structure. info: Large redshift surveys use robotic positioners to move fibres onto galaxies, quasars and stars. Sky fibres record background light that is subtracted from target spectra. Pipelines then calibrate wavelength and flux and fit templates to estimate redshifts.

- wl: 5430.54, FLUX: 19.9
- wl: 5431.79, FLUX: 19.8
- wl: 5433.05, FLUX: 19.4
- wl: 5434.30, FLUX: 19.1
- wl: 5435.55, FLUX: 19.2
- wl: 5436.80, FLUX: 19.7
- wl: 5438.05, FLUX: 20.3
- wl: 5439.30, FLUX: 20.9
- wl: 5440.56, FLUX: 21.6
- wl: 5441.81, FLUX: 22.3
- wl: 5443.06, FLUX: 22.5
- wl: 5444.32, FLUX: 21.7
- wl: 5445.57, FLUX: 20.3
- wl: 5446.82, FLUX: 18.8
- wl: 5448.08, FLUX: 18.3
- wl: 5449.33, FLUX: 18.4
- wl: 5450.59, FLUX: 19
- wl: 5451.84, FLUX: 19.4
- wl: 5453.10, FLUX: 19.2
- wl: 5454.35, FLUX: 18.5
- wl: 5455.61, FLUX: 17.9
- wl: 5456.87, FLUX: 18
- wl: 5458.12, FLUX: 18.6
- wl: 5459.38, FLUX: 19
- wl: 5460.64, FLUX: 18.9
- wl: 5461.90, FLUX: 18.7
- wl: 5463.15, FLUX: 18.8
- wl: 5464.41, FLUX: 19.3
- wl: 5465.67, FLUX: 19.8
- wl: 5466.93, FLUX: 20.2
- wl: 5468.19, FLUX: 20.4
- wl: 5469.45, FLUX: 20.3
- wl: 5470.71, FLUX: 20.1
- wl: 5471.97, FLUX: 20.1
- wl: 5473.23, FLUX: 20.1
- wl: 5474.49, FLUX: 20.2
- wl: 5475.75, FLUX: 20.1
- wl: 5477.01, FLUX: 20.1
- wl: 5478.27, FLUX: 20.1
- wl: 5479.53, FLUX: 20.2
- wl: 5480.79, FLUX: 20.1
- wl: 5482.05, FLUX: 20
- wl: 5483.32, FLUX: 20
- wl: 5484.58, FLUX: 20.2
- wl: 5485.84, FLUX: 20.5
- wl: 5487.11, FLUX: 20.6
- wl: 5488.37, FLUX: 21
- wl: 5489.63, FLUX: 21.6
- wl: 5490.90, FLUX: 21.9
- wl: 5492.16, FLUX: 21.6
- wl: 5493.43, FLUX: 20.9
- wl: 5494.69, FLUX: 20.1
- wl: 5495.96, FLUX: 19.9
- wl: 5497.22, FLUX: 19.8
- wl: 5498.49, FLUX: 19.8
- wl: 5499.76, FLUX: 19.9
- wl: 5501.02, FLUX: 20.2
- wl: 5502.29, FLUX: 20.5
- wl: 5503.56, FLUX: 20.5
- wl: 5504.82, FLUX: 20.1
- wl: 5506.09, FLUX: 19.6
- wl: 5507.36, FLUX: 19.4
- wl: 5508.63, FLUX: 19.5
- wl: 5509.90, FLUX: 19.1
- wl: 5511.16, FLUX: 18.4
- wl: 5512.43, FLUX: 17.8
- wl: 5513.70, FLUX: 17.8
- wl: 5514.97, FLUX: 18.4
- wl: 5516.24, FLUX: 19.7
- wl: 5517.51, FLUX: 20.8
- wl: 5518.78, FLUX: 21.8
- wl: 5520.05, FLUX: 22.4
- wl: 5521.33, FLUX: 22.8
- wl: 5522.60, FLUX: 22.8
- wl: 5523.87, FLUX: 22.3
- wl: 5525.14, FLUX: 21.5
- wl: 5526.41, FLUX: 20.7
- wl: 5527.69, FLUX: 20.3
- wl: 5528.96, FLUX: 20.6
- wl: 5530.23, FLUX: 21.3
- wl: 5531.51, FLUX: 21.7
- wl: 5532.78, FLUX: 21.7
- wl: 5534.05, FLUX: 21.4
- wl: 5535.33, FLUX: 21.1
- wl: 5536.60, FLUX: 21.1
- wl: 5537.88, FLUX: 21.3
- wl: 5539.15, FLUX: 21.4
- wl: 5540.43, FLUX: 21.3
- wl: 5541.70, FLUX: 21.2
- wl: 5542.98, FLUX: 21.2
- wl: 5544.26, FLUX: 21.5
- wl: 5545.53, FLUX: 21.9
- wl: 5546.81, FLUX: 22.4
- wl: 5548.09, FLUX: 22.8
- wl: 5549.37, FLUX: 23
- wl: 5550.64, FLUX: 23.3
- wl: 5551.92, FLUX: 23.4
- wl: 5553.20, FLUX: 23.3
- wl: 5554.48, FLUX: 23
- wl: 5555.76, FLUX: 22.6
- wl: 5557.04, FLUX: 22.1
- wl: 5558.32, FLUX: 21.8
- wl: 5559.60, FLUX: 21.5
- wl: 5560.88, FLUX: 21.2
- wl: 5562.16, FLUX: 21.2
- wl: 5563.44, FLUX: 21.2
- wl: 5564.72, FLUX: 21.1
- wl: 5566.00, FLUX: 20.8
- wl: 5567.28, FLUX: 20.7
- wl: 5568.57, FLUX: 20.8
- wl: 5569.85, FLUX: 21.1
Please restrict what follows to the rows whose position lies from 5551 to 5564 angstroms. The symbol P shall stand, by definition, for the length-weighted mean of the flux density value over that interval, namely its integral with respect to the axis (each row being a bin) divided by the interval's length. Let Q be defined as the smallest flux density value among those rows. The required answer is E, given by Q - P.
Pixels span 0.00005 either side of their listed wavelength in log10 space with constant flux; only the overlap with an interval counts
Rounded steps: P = 22.2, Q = 21.2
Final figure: -1.0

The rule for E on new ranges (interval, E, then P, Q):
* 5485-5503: -0.8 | 20.6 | 19.8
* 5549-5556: -0.5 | 23.1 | 22.6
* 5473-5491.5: -0.5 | 20.5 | 20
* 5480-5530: -2.6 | 20.4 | 17.8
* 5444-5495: -1.9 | 19.8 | 17.9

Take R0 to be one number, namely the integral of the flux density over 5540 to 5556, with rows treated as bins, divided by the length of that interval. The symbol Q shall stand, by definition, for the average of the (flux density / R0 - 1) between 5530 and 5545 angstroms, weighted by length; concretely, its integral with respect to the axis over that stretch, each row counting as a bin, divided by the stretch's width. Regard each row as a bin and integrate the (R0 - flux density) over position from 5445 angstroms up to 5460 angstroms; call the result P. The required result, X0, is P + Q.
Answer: 54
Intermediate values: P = 54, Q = -0.046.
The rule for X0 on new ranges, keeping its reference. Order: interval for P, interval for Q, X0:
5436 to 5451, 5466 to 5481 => 31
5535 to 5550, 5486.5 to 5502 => 10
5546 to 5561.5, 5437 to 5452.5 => -2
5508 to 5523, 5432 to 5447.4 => 35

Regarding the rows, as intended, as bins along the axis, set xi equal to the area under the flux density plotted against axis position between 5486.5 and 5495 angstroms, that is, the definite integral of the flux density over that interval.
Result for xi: 180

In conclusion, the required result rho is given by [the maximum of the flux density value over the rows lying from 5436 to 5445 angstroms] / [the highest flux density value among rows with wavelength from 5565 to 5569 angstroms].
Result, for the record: 1.08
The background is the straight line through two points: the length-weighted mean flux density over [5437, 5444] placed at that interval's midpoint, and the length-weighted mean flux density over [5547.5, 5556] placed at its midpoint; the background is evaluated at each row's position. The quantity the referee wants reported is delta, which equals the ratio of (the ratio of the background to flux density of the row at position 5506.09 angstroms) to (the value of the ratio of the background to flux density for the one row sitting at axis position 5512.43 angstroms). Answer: 0.90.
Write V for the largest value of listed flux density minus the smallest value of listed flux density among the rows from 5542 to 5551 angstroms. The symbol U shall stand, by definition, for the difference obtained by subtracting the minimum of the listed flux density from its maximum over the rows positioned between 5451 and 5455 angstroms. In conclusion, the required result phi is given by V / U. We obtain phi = 2.3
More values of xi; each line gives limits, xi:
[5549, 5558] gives 206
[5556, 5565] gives 194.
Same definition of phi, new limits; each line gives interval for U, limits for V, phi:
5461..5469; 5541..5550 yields 1.1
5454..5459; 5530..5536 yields 0.9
